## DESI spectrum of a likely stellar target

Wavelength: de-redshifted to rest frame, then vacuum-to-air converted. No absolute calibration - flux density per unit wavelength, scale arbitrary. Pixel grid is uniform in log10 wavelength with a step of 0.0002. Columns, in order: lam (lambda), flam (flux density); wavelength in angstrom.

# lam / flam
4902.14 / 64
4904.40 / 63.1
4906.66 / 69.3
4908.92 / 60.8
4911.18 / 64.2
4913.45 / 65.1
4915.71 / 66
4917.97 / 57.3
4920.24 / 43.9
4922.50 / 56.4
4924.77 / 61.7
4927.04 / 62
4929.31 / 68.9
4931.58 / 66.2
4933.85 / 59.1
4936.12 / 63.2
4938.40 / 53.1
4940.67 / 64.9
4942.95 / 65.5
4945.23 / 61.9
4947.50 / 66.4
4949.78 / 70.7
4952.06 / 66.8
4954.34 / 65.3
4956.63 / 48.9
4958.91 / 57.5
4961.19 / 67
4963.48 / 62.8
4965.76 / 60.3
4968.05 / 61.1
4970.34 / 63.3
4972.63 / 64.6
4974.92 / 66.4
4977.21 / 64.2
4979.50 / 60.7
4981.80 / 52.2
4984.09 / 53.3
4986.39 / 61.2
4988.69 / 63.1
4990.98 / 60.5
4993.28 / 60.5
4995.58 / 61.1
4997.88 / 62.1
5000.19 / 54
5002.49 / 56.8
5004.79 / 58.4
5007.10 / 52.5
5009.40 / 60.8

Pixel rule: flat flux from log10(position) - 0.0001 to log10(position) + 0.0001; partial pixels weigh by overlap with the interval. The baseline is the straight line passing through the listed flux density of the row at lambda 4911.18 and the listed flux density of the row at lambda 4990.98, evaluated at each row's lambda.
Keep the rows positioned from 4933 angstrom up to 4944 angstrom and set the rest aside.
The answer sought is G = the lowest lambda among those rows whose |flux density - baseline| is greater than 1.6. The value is 4933.85 angstrom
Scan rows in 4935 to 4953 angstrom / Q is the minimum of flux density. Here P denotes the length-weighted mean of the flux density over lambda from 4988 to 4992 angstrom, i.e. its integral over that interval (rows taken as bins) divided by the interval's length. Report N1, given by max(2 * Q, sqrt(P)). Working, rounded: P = 62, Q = 53.1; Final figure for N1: 106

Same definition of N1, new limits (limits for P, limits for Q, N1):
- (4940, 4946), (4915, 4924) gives 88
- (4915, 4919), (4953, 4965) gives 98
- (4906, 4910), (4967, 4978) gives 122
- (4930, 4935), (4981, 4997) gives 104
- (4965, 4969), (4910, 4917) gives 128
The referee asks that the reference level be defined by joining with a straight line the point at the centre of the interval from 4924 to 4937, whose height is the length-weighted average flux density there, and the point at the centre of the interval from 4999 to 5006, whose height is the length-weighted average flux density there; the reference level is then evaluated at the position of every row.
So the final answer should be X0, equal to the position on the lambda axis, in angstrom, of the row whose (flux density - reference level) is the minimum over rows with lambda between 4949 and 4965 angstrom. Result 4956.63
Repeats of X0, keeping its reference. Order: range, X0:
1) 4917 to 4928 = 4920.24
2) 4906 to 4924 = 4920.24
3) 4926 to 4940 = 4938.40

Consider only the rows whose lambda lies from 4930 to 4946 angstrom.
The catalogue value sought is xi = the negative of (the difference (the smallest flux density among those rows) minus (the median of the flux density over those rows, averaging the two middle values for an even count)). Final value 10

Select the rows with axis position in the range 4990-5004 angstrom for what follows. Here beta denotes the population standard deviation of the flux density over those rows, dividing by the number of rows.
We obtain 2.8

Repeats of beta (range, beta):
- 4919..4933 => 8.1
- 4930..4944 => 4.6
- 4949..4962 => 7.3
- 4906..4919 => 3.8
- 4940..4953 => 2.6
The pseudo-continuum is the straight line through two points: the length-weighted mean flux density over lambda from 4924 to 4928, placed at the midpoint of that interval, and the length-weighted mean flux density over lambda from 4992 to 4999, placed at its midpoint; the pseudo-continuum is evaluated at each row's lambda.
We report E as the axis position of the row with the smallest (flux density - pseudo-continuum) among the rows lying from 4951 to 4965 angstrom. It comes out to 4956.63 angstrom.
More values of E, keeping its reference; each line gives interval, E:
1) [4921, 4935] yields 4922.50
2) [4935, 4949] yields 4938.40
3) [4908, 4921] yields 4920.24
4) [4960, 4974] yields 4965.76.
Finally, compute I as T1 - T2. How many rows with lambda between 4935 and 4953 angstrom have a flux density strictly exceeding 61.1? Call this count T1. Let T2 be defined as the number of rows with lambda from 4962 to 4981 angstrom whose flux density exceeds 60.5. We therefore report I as 0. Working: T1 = 7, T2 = 7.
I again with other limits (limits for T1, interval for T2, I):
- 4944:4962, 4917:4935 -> 2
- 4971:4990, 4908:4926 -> 0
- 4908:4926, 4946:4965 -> -2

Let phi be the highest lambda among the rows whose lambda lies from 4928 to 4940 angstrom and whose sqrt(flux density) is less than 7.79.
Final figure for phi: 4938.40 angstrom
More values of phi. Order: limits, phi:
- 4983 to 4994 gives 4993.28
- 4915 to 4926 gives 4922.50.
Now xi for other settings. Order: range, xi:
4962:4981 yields 3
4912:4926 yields 16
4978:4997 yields 8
